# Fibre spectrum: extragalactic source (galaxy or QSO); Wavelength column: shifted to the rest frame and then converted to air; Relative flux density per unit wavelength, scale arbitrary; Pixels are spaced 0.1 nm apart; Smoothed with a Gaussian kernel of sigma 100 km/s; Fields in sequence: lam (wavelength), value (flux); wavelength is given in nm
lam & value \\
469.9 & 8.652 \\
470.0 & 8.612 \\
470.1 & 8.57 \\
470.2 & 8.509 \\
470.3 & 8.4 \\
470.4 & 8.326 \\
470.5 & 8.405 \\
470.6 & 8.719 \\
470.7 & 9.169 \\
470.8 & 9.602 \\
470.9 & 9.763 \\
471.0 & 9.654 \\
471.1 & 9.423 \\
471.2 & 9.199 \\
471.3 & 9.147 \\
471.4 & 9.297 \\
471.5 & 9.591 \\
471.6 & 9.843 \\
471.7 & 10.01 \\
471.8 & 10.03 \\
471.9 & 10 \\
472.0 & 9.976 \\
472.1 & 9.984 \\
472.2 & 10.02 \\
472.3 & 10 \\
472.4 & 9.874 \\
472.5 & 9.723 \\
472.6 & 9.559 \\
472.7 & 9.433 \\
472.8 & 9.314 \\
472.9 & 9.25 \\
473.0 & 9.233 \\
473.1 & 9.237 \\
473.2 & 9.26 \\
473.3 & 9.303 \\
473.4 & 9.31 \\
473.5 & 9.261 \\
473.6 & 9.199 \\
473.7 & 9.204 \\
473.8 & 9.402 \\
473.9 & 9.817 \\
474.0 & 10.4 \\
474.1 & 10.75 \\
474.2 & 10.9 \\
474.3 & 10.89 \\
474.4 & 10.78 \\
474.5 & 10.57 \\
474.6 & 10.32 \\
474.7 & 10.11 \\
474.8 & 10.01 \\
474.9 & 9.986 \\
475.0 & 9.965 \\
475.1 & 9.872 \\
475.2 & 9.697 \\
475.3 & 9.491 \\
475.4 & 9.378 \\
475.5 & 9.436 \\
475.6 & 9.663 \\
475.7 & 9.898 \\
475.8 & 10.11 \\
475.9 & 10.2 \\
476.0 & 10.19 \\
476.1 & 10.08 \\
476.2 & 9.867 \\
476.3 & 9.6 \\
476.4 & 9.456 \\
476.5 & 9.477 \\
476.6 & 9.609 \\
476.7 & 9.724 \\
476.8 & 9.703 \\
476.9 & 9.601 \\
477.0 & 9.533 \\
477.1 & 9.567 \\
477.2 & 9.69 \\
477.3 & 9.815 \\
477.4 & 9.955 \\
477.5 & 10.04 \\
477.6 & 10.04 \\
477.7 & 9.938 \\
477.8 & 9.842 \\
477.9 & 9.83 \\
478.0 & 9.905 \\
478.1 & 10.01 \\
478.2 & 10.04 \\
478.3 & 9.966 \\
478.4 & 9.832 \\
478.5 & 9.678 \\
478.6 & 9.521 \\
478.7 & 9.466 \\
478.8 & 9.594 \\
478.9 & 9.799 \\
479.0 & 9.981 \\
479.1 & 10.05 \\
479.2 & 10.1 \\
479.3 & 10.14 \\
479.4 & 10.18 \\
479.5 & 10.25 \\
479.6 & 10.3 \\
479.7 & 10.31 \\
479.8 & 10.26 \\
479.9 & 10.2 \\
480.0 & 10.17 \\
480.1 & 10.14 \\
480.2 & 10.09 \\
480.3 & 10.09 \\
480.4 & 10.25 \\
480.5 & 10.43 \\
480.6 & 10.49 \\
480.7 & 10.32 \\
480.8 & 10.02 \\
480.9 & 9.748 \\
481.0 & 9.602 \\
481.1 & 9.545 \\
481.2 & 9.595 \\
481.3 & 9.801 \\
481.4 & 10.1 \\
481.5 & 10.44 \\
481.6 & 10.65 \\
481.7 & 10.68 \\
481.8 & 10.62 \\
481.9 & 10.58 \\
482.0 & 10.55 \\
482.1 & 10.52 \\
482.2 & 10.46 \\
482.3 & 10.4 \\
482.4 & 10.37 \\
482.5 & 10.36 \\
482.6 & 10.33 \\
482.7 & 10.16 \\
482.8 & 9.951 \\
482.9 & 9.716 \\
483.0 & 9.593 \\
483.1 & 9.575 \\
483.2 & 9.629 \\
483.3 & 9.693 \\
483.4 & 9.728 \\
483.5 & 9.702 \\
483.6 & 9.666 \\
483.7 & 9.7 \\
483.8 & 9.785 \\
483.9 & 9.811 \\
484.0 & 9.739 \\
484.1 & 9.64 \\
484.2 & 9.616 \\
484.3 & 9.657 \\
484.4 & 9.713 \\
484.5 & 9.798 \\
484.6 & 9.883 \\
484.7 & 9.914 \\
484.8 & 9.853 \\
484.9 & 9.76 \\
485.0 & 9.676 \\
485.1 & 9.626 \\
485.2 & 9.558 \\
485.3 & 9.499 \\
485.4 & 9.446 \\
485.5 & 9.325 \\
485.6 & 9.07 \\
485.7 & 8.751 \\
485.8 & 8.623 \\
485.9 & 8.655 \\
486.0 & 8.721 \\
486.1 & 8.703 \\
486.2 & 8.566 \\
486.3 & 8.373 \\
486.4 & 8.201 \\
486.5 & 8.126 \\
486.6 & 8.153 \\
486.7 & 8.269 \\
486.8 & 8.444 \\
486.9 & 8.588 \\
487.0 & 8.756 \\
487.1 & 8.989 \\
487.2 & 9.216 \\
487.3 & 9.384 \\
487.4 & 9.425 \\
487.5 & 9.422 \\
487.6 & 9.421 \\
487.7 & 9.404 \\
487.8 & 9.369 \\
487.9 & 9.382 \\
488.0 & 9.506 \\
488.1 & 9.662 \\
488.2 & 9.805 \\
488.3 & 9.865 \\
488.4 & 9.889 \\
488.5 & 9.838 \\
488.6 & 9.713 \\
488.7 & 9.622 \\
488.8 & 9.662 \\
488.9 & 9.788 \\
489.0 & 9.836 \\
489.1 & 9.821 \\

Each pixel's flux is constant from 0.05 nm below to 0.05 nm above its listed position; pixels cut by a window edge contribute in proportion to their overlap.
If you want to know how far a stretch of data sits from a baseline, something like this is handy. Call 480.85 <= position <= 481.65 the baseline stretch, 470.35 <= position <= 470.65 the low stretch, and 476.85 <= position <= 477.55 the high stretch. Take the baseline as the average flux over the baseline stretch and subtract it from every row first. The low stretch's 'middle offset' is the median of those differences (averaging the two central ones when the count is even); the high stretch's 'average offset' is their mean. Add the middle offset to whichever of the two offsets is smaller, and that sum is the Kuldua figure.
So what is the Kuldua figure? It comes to -3.1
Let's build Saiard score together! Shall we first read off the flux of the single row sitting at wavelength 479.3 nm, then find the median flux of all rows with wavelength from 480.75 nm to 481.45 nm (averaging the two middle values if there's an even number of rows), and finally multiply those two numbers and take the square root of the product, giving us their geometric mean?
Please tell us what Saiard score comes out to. 9.9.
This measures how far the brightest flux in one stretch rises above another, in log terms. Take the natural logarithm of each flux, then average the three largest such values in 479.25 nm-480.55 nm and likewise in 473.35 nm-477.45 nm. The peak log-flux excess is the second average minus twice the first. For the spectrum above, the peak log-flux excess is -2.29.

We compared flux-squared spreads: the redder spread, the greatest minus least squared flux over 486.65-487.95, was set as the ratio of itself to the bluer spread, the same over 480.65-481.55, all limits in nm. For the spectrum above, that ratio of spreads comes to 1.1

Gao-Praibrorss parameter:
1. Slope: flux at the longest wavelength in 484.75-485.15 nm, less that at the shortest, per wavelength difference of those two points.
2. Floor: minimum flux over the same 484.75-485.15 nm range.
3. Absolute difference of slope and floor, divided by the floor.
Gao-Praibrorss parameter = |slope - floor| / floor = 1.08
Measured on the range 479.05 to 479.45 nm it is 0.96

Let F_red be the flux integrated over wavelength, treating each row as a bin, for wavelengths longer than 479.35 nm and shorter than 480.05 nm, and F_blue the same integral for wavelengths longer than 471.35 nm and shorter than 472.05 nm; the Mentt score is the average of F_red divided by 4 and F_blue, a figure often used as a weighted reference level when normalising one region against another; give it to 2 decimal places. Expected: 4.33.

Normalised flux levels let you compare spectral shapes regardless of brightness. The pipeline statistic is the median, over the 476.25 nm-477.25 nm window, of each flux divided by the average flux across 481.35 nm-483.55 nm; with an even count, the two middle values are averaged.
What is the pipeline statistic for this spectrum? 0.94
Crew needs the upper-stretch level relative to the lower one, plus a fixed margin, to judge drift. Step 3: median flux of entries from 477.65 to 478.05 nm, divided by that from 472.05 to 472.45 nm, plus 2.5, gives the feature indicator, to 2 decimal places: 3.49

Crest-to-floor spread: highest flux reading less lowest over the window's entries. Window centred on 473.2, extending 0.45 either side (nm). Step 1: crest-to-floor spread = 0.1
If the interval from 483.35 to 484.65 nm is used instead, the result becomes 0.3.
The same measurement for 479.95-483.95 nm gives 1.1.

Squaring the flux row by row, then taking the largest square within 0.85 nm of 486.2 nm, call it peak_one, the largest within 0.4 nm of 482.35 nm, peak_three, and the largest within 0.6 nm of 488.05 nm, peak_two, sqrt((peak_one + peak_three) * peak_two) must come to 140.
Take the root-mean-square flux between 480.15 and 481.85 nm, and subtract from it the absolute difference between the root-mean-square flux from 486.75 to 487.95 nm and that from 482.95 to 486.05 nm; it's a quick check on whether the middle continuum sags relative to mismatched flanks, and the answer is 9.77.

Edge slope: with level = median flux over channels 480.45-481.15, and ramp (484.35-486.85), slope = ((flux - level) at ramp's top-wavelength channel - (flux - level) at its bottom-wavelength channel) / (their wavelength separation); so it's -0.5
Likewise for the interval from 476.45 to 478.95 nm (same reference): 0.1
